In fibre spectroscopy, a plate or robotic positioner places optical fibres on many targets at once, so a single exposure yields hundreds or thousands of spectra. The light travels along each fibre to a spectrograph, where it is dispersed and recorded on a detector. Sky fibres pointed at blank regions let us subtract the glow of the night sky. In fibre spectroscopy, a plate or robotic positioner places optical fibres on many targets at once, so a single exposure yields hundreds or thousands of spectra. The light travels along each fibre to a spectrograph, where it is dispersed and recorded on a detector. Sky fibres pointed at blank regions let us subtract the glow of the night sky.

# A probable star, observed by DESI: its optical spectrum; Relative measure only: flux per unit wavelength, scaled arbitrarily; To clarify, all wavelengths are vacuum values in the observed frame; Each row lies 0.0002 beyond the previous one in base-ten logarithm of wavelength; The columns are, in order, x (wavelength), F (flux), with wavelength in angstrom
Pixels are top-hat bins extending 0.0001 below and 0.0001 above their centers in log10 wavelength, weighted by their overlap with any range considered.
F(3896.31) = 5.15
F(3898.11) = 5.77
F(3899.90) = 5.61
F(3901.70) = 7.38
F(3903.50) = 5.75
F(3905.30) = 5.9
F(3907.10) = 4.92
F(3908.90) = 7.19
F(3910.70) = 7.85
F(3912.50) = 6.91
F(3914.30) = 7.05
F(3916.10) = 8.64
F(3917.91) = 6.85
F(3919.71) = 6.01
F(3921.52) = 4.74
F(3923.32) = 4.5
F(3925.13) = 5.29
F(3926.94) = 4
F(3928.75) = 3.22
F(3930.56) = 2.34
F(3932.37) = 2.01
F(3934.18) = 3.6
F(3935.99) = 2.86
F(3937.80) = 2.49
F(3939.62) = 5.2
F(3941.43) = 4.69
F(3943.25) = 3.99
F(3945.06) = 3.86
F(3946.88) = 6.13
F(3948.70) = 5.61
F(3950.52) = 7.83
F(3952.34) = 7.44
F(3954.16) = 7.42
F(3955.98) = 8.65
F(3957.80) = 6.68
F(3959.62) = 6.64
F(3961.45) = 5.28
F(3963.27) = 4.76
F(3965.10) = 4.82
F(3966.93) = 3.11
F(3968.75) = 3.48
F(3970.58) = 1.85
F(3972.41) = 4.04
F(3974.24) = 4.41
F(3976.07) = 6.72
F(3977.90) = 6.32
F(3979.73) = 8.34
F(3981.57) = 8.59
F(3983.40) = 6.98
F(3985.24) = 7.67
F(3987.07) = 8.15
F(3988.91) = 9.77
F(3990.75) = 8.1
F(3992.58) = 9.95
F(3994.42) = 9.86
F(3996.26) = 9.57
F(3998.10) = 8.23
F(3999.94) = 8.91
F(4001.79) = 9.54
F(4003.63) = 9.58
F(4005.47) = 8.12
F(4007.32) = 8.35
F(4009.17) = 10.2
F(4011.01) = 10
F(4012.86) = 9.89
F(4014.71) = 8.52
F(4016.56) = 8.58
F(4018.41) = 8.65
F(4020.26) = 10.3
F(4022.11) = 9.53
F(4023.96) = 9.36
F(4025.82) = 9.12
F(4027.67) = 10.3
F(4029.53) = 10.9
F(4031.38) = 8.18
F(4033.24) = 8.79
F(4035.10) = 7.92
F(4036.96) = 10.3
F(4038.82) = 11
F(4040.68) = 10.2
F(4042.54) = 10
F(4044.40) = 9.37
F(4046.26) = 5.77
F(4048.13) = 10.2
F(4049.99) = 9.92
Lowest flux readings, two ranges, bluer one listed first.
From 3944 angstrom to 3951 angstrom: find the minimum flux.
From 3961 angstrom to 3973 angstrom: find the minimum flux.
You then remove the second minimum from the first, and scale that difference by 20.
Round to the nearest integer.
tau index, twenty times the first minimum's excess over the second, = 40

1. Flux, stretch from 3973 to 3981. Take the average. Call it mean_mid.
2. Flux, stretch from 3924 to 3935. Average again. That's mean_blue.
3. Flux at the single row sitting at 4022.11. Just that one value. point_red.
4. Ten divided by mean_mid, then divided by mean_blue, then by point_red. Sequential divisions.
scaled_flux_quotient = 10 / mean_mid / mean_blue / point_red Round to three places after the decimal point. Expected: 0.048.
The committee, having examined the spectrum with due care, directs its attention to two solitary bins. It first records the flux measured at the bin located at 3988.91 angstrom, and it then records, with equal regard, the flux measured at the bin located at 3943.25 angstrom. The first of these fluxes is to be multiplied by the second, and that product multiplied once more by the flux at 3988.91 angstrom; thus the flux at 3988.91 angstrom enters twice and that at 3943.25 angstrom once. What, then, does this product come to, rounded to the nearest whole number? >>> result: 381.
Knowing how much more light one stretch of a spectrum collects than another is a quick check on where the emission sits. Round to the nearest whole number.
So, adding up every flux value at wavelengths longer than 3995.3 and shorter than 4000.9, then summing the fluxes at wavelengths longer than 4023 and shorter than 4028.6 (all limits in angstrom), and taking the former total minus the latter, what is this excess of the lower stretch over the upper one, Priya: -2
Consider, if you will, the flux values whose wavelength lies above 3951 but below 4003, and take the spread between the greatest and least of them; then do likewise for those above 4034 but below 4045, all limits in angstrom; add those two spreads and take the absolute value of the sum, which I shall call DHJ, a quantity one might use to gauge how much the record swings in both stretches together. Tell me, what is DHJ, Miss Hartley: 11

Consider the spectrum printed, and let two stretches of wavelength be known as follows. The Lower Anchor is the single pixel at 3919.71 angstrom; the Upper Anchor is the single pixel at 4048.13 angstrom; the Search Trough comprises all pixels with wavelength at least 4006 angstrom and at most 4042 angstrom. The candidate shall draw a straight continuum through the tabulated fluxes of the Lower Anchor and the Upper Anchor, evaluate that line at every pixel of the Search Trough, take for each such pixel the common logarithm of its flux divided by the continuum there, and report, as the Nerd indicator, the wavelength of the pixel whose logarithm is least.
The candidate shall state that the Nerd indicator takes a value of 4035.10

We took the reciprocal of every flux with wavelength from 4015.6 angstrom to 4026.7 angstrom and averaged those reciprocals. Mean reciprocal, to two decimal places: 0.11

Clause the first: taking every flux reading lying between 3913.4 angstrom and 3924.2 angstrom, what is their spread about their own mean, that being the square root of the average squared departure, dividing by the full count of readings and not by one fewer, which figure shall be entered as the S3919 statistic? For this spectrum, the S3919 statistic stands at 1.4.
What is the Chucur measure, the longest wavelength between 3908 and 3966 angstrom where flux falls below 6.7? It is 3965.10 angstrom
